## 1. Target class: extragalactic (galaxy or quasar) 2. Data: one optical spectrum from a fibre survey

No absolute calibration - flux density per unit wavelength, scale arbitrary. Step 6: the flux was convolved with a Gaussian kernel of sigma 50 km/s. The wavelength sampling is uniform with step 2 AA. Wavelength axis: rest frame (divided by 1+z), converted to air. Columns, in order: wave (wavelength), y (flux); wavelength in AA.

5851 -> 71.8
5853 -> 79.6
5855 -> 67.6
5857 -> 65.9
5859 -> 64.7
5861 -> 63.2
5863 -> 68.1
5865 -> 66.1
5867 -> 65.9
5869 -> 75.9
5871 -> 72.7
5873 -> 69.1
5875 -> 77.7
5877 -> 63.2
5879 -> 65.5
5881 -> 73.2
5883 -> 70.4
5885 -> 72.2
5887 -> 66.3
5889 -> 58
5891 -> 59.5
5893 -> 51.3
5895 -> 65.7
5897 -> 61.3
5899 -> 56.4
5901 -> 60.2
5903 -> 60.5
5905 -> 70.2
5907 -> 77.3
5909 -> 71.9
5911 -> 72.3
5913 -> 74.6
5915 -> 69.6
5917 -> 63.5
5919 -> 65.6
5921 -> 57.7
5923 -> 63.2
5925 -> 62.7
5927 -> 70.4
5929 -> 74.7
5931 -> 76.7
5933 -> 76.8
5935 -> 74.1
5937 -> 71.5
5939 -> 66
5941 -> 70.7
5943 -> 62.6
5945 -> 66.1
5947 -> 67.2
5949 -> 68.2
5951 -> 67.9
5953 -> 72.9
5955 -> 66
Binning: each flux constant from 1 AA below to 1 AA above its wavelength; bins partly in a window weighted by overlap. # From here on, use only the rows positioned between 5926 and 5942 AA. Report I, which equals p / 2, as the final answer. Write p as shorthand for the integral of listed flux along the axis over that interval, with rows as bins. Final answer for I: 581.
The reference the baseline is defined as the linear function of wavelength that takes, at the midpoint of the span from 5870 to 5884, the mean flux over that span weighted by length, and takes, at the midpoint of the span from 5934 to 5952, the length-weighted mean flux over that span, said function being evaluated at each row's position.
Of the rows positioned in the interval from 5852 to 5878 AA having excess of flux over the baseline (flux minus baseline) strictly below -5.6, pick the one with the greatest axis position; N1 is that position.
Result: 5877 AA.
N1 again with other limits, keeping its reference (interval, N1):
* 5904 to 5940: 5925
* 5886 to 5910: 5903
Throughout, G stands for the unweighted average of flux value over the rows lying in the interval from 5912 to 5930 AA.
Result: 67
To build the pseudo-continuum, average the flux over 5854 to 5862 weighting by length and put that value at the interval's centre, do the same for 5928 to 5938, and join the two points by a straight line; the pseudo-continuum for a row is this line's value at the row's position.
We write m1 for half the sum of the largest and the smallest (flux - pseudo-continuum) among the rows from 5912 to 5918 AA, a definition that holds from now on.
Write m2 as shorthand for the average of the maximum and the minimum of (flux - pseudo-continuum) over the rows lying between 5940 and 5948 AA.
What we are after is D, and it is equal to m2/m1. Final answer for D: 2.68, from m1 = -3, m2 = -9.2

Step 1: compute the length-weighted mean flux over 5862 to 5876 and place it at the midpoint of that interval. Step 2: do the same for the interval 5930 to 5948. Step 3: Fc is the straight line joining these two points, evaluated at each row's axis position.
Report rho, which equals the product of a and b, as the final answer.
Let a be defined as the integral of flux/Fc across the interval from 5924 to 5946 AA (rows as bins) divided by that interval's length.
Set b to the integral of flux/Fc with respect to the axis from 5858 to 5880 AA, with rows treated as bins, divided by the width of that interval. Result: 0.966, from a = 1.00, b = 0.966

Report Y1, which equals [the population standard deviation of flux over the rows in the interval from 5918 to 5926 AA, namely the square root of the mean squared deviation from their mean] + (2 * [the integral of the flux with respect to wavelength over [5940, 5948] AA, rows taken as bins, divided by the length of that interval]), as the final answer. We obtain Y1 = 136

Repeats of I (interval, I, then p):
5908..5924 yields 538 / 1077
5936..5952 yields 540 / 1080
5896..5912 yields 530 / 1060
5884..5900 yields 491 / 981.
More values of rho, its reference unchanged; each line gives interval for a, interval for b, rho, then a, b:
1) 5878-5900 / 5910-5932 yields 0.874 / 0.90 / 0.971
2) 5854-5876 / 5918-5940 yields 0.955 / 0.97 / 0.982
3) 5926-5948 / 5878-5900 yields 0.906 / 1.01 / 0.901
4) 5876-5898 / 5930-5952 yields 0.905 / 0.91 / 0.995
